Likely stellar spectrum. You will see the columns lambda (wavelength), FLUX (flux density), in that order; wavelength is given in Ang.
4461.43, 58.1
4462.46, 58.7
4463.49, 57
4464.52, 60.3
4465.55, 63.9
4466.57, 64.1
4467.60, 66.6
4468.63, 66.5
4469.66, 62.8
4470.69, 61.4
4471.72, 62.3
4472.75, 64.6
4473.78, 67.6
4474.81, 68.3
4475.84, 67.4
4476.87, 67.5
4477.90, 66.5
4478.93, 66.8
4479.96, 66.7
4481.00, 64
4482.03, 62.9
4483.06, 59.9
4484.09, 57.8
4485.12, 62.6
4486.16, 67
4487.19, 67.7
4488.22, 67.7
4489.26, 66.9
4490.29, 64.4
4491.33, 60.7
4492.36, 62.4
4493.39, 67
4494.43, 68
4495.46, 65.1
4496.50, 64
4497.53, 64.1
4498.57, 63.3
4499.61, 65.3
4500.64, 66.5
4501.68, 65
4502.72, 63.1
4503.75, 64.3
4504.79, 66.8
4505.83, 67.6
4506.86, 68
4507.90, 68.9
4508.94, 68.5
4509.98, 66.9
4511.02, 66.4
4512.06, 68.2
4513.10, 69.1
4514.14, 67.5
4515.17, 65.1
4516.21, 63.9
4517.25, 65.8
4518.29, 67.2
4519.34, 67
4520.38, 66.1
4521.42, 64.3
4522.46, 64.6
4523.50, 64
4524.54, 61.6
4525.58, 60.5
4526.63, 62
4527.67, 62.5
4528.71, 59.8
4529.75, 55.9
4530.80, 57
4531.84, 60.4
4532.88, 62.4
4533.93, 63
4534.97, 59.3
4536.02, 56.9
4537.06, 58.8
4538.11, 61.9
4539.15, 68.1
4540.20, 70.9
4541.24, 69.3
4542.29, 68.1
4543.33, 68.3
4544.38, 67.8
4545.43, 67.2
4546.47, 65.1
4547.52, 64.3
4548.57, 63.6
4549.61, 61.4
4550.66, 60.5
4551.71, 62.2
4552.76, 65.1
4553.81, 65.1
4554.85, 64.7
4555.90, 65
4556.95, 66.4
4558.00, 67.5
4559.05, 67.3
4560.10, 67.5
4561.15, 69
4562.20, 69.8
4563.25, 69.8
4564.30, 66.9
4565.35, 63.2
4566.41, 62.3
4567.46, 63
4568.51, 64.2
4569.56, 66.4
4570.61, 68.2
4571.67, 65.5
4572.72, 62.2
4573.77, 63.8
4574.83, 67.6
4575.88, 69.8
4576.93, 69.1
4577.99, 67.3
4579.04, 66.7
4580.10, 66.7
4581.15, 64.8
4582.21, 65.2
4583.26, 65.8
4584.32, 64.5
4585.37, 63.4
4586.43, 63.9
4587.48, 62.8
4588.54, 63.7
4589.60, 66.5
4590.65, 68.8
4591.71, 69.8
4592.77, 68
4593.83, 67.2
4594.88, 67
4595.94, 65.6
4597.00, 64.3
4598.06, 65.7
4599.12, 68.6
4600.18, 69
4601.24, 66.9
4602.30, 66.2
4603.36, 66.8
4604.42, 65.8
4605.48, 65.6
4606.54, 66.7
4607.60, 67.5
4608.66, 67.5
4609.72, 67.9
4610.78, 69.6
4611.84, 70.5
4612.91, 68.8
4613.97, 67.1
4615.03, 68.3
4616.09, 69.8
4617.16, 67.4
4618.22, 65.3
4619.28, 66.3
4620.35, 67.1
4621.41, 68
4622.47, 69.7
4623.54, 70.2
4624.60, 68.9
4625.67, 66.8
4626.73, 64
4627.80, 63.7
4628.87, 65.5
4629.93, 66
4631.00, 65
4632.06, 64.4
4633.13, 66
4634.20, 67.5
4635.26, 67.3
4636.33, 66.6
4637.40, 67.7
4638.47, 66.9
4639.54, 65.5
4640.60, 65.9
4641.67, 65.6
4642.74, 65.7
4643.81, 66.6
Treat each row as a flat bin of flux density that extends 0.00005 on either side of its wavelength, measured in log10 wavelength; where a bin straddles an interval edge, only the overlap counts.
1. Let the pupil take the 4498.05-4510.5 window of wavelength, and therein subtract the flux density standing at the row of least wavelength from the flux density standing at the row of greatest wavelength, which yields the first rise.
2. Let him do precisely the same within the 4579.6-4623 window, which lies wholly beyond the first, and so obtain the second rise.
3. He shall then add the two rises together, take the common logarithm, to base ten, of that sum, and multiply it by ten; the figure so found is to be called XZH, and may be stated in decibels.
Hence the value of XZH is 8.2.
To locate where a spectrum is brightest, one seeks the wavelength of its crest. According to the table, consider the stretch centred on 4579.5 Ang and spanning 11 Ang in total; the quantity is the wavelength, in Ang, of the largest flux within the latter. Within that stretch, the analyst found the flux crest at 4575.88 Ang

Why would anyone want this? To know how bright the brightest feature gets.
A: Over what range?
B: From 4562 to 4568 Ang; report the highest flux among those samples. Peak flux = 69.8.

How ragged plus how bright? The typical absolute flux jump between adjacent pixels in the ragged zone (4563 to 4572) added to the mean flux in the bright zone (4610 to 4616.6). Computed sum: 71.0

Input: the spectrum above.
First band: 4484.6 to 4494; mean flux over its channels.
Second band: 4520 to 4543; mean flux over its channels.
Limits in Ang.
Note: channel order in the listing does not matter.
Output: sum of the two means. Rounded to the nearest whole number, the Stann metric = 128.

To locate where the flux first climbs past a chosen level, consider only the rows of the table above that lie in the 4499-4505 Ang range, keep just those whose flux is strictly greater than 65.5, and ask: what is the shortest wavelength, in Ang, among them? 4500.64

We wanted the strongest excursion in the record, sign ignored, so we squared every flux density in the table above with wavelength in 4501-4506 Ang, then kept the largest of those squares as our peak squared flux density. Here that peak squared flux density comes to 4570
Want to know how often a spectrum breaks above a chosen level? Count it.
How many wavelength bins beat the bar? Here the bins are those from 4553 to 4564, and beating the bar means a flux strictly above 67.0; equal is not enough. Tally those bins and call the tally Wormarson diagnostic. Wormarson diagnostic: 6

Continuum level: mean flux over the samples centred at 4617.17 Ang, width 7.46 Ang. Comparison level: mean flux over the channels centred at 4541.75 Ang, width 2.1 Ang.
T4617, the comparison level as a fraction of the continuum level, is 1.02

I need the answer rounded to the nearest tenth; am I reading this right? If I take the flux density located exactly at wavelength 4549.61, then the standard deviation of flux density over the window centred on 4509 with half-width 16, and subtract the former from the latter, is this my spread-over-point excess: -59.5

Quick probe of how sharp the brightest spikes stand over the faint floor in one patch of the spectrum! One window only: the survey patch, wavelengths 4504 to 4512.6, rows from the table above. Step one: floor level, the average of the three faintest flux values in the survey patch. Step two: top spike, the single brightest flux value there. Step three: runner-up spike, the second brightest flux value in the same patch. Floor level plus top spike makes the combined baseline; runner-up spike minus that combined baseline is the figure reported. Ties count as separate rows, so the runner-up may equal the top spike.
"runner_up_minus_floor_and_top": -67.1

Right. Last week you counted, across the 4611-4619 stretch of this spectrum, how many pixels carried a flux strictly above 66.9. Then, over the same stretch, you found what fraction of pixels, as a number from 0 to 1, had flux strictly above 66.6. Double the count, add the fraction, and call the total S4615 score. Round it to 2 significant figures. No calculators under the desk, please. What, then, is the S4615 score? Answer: 13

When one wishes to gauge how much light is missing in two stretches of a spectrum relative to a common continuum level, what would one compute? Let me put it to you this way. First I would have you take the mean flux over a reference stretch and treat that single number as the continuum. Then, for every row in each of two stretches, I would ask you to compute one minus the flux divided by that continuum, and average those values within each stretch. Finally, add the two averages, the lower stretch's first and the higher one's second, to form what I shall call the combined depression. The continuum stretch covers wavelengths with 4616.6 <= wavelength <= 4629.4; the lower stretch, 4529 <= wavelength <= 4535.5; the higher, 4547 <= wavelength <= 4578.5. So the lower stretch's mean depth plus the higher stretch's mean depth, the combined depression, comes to 0.13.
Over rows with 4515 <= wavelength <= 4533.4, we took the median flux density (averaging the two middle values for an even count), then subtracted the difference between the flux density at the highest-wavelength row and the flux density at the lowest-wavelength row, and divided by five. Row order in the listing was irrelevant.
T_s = 13.2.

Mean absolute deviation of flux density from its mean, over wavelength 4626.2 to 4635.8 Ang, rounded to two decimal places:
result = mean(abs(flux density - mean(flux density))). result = 1.08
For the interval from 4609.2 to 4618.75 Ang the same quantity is 1.22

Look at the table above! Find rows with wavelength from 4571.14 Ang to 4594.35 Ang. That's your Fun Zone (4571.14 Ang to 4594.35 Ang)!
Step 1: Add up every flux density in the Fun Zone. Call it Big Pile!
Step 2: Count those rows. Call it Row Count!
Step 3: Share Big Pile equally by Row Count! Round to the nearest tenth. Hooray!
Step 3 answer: 66.0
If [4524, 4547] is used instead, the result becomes 63.0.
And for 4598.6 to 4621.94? 67.6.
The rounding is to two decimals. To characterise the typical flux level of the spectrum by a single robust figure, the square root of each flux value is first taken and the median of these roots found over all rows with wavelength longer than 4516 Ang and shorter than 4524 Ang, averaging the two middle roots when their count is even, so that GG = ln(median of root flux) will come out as 2.09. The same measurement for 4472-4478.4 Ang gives 2.11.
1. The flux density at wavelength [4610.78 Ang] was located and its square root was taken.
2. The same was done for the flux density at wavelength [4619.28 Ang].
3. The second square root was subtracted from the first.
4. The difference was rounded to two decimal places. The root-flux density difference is 0.20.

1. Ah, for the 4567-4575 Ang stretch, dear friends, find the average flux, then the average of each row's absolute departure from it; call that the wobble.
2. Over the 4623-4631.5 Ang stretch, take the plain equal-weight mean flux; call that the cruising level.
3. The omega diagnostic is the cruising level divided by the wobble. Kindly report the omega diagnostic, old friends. 37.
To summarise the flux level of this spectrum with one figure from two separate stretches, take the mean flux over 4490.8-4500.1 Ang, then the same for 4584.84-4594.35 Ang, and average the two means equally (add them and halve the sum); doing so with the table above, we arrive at 65.2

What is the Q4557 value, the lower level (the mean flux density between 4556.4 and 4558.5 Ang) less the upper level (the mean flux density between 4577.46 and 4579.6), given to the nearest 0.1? 0.0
